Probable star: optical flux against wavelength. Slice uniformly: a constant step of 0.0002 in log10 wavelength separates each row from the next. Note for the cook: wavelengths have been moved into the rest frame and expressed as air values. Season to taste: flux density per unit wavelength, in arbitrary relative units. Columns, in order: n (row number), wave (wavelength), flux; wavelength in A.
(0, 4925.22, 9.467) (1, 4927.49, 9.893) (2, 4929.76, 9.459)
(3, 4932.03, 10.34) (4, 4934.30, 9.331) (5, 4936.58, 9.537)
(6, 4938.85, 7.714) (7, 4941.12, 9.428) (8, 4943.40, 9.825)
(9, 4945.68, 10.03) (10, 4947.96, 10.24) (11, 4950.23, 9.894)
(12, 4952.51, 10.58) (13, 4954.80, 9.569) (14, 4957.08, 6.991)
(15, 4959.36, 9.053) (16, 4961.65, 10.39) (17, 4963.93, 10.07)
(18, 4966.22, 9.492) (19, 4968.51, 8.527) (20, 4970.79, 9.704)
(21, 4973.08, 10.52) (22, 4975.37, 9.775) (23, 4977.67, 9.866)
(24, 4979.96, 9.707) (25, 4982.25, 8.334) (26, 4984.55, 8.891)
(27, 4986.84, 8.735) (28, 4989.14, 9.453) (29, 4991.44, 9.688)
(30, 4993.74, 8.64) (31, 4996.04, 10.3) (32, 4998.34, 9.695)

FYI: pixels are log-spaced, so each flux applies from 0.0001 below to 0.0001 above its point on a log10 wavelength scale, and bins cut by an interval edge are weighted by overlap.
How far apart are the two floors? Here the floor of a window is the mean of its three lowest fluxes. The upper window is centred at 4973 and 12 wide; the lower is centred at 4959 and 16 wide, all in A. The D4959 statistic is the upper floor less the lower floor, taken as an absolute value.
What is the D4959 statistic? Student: 0.82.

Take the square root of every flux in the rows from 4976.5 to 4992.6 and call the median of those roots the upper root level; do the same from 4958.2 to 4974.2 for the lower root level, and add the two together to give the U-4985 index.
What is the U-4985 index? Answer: 6.19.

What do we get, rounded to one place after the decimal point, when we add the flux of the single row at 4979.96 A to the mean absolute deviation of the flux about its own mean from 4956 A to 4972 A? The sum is 10.6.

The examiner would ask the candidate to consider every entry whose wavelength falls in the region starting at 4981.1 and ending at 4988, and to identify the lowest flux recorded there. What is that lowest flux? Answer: 8.334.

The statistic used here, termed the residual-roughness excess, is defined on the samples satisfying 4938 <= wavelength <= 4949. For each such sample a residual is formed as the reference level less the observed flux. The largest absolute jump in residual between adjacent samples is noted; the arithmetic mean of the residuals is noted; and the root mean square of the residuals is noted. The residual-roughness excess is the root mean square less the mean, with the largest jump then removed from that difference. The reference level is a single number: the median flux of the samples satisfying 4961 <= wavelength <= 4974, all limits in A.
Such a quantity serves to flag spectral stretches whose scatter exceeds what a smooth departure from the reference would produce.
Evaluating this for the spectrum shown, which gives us -1.1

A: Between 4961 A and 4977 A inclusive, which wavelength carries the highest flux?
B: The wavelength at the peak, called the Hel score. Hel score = 4973.08 A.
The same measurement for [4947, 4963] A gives 4952.51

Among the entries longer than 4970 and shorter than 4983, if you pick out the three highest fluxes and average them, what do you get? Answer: 10.1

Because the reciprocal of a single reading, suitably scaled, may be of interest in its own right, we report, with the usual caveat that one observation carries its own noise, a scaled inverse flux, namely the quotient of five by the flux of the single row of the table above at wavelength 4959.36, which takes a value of 0.55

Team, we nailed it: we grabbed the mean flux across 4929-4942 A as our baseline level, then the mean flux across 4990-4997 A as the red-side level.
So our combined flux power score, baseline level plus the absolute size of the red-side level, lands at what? 18.8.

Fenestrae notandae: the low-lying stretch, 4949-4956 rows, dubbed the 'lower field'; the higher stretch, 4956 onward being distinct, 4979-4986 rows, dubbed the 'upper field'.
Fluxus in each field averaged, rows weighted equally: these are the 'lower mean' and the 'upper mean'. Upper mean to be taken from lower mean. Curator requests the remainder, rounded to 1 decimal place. 1.0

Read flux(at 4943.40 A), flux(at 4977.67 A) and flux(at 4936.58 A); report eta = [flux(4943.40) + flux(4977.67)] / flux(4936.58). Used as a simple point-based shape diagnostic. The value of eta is 2.06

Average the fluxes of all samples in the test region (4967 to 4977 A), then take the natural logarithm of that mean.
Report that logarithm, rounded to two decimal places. 2.27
